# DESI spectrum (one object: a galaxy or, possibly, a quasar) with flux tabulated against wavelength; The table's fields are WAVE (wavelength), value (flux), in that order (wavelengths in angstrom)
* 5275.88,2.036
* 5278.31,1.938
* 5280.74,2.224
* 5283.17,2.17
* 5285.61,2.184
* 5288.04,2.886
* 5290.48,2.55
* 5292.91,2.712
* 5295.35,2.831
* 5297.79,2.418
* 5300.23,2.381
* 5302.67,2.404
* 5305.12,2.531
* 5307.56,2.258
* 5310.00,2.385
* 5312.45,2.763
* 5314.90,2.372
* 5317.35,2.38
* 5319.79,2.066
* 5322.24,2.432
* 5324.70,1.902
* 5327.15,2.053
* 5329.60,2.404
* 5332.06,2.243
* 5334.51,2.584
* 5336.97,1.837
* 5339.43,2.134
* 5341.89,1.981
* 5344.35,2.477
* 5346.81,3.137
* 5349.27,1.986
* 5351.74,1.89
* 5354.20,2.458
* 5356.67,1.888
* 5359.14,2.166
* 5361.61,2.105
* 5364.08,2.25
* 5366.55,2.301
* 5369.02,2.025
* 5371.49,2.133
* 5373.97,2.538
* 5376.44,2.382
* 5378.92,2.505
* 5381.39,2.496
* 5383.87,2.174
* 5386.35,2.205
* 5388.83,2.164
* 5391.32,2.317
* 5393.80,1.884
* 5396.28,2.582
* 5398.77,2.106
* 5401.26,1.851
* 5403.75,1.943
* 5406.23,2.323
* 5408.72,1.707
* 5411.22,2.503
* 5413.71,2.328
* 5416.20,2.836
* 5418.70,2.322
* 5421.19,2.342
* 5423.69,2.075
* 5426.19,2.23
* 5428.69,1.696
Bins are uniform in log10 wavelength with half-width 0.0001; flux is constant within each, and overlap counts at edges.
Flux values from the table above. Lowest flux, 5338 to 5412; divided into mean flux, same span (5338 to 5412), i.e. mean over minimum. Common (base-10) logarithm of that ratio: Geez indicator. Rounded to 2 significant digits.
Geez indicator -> 0.11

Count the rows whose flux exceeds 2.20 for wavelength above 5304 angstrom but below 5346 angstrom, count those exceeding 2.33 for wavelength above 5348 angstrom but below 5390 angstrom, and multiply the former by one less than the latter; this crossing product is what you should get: 44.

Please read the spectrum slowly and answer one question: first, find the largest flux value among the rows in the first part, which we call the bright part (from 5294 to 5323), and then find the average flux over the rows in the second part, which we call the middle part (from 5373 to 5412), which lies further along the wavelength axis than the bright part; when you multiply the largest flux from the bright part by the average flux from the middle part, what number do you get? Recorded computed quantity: 6.3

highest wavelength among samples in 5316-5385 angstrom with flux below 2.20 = 5383.87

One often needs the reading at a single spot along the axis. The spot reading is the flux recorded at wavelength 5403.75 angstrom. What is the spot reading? 1.943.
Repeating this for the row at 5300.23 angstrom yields 2.381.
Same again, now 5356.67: 1.888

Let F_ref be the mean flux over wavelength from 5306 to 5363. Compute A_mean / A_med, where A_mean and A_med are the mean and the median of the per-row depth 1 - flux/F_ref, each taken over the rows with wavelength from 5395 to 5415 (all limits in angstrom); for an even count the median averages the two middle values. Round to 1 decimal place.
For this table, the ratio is 2.1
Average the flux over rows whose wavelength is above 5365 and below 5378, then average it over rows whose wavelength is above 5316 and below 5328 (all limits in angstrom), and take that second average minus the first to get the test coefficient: -0.11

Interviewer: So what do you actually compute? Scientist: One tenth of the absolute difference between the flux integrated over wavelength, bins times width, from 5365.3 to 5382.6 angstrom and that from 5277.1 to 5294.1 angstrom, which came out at 0.00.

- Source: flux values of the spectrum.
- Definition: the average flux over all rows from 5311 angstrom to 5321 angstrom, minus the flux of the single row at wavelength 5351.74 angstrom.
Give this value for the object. 0.51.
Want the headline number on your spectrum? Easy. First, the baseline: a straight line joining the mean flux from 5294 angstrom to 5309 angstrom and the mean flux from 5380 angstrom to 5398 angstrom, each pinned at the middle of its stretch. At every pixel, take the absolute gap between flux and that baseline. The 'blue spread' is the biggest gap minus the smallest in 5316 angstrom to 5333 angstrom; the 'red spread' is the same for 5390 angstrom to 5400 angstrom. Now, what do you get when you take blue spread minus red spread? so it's 0.21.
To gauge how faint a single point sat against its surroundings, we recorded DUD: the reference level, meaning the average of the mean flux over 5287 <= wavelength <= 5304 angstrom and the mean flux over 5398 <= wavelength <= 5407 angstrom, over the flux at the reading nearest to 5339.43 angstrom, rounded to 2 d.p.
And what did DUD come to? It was 1.09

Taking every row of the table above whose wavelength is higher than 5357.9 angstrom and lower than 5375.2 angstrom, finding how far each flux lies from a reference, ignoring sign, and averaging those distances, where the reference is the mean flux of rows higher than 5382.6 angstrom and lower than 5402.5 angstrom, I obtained 0.12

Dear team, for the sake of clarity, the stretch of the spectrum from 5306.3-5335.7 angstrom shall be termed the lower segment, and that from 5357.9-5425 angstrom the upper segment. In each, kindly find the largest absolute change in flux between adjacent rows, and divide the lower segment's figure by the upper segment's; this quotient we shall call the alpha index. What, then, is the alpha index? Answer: 0.67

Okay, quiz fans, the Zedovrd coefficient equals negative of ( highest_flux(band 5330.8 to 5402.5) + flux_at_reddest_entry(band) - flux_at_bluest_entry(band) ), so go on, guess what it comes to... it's -2.7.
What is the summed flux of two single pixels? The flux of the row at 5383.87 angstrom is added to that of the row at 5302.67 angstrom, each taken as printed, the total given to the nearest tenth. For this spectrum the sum 4.6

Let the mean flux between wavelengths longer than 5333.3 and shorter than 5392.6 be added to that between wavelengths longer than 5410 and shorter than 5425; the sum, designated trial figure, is 4.66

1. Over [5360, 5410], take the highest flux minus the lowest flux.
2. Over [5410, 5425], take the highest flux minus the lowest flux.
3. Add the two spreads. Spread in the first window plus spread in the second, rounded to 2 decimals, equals 1.64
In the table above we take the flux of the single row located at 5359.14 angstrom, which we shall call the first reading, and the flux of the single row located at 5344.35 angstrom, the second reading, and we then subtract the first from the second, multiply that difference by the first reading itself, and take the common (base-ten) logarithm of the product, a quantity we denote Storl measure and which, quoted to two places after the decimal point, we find -0.17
